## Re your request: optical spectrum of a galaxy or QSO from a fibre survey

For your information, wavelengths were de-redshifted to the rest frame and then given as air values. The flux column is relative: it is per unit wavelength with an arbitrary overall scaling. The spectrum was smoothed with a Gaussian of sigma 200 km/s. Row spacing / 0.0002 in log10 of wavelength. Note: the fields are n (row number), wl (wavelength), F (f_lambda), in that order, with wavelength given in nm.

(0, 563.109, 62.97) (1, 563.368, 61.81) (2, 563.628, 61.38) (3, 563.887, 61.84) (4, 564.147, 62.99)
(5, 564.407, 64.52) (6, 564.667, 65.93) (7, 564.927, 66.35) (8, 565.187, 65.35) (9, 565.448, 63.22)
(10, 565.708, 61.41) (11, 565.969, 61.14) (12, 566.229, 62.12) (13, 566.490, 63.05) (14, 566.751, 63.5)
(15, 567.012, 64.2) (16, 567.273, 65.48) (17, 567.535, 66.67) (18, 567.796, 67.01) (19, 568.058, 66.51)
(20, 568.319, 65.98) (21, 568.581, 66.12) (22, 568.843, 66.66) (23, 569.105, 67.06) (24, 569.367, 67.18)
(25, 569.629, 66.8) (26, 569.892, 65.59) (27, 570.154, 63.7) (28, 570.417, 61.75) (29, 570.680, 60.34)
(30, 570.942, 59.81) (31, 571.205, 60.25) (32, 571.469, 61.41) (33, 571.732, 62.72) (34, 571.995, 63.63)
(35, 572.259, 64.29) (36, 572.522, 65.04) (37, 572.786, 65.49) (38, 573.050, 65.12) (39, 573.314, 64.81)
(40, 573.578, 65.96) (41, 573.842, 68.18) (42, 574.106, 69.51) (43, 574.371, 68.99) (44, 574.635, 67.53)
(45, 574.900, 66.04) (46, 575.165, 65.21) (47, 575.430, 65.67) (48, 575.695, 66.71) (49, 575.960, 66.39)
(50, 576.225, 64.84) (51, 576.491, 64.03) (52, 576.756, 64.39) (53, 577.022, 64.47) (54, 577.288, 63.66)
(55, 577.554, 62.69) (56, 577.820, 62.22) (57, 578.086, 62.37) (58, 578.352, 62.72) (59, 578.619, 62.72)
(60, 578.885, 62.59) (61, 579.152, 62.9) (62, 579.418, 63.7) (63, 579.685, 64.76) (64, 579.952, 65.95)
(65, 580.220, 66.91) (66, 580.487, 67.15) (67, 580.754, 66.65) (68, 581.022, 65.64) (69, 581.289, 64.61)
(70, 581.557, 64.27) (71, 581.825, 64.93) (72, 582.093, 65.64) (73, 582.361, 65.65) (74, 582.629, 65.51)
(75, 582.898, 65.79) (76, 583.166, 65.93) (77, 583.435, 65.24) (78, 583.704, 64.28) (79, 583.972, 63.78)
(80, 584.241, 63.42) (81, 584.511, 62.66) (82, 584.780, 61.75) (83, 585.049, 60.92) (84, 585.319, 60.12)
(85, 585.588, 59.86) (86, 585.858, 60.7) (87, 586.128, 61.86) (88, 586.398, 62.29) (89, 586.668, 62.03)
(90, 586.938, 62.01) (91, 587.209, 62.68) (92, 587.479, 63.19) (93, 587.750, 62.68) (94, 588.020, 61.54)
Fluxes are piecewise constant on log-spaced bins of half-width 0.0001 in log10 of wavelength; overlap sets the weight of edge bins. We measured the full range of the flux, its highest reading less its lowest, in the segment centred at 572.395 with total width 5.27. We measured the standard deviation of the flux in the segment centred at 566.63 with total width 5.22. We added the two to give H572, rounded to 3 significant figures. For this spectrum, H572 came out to 11.6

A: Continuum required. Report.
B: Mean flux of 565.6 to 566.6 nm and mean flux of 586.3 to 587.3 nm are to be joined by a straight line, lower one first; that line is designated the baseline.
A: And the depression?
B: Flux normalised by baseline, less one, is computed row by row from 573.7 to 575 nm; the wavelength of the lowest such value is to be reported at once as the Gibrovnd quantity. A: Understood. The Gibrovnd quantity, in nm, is 574.900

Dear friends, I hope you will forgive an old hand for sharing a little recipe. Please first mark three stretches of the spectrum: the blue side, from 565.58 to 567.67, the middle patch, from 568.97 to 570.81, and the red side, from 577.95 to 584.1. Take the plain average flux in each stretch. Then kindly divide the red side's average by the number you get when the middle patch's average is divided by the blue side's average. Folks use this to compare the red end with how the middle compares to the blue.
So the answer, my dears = 63.6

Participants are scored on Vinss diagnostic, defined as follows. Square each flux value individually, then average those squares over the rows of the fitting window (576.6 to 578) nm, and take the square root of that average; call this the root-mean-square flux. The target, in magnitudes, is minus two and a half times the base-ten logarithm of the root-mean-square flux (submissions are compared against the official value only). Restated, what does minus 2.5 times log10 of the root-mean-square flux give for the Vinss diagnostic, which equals -4.51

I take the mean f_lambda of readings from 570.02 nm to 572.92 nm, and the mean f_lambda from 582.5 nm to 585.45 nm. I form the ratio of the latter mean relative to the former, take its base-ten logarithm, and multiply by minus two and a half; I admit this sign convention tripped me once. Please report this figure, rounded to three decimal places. -0.017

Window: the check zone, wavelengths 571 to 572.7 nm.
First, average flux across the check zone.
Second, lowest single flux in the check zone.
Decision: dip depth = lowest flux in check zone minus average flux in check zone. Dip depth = -2.6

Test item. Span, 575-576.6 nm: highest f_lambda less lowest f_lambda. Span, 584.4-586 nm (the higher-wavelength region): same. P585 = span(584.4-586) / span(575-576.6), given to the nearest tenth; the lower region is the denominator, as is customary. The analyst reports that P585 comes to 1.0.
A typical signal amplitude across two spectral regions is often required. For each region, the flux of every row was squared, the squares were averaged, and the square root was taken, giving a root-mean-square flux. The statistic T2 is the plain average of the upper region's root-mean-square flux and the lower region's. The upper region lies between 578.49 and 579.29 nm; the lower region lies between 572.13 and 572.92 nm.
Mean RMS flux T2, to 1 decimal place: 63.8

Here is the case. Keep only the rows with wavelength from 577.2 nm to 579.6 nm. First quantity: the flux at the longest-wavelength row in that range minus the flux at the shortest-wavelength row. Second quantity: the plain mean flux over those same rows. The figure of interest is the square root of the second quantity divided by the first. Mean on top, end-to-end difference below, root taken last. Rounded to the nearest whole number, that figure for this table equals 40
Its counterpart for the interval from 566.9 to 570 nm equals 7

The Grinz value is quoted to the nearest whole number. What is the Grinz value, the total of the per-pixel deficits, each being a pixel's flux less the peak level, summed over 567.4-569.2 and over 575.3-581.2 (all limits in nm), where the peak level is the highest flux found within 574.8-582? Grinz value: -62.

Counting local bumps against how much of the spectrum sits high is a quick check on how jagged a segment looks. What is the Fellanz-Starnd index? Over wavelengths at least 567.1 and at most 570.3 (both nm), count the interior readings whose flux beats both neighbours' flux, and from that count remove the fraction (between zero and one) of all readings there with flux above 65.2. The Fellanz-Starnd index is 1.1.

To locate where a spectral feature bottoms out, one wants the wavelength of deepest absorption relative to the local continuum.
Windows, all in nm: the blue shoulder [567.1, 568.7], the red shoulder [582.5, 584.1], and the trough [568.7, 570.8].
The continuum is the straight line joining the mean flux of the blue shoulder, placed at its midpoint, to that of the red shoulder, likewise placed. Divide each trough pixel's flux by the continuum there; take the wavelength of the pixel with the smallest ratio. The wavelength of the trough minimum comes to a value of 570.680 nm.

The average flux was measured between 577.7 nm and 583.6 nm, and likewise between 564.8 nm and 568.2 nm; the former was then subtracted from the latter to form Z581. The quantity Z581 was 0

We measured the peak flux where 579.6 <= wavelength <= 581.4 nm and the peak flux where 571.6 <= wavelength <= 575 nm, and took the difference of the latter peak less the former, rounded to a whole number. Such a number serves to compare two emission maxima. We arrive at 2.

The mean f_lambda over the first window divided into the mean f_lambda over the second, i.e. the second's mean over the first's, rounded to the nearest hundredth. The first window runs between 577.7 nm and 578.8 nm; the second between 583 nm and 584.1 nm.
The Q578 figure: 1.04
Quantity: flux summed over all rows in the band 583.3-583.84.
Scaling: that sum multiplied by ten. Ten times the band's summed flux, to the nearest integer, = 1295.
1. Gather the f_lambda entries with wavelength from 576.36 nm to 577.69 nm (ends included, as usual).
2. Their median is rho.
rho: 64.0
